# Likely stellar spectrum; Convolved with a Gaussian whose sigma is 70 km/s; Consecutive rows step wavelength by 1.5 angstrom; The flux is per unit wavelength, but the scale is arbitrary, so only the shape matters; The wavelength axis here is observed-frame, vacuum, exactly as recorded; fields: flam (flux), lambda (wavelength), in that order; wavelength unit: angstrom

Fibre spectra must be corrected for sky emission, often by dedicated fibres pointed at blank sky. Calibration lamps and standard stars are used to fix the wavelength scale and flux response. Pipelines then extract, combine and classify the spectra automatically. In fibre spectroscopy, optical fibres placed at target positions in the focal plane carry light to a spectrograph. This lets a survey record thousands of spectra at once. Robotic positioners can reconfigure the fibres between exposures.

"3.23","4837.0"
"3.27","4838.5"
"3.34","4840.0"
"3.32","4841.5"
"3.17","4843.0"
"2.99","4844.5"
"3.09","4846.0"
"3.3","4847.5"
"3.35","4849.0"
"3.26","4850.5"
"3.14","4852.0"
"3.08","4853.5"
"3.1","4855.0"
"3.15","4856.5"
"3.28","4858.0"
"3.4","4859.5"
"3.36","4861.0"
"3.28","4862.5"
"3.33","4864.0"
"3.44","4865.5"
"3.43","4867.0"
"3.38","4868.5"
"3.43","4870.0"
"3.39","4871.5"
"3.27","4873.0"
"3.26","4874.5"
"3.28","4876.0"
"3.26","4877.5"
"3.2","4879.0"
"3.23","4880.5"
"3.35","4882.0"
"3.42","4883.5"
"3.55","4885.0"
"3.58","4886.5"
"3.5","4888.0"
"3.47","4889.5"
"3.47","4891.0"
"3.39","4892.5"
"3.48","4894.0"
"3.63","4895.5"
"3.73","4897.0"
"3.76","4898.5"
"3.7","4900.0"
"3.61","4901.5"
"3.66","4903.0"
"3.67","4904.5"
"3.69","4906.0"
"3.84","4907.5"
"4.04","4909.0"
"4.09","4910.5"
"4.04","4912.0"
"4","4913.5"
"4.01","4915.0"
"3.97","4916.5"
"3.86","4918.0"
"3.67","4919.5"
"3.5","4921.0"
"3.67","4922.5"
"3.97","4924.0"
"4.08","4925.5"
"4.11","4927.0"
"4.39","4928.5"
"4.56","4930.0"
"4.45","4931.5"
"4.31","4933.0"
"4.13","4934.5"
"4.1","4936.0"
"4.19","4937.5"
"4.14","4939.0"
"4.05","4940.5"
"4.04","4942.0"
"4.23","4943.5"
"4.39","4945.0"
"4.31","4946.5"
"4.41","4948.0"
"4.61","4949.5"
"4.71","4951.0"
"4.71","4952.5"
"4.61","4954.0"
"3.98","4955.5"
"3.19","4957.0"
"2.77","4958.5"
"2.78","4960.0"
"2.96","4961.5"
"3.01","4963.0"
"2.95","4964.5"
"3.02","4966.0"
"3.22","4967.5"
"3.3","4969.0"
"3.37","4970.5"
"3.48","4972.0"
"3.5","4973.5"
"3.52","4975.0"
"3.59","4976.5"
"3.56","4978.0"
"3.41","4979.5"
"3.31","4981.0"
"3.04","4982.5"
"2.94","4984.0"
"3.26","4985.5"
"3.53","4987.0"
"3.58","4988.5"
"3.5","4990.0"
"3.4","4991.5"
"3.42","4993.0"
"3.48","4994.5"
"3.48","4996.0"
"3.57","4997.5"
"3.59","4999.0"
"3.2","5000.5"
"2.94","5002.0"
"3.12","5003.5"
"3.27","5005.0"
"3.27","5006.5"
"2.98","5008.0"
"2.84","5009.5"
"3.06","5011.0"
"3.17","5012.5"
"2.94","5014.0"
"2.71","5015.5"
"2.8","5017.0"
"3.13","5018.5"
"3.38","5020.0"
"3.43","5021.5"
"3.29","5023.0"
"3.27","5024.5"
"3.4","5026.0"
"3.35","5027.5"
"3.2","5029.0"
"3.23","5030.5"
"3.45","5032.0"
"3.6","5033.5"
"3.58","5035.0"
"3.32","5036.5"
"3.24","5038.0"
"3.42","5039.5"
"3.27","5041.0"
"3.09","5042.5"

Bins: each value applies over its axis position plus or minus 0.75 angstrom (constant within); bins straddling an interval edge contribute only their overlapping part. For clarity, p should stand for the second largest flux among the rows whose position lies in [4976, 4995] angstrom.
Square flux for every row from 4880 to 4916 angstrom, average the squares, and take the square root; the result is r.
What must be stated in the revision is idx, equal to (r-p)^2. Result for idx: 0.01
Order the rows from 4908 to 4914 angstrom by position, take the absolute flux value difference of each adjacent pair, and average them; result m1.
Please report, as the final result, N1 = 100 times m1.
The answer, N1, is 4.7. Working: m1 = 0.047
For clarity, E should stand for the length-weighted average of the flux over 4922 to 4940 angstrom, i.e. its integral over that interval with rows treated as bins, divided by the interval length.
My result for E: 4.2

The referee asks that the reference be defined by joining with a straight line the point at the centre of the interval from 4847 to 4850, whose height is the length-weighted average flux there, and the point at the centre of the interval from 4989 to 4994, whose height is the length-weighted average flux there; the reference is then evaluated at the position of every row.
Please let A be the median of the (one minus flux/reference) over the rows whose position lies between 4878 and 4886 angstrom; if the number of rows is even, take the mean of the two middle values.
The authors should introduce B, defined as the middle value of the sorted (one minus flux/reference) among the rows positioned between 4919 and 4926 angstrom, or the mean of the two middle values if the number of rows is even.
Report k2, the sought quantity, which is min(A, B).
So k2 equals -0.08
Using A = 0.000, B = -0.08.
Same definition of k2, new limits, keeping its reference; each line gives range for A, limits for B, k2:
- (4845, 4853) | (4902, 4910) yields -0.09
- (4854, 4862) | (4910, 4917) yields -0.19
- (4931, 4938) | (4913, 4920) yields -0.23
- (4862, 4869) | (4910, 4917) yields -0.19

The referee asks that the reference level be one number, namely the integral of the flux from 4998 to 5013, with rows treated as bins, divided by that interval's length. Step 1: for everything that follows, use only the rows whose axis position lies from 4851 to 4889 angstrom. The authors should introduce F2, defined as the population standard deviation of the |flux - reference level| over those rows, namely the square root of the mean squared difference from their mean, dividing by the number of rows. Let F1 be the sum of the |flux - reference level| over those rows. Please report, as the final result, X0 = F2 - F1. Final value -4.5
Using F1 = 5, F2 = 0.11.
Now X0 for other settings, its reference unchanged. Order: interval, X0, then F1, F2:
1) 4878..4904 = -6.0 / 6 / 0.16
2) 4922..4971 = -27.1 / 28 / 0.48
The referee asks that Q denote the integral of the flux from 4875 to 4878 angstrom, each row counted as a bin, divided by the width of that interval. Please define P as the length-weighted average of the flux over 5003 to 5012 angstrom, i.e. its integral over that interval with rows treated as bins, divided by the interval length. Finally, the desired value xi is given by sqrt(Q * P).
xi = 3.18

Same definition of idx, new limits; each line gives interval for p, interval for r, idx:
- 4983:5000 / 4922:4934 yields 0.39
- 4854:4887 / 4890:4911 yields 0.02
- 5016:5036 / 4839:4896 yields 0.06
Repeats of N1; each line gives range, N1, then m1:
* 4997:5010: 17.9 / 0.179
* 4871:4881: 4.3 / 0.043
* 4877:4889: 7.4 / 0.074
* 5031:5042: 14.0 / 0.140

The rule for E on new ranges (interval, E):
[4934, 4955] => 4.3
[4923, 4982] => 3.8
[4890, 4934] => 3.9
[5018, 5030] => 3.3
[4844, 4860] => 3.2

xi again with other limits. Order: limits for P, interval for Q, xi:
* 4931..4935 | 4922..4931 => 4.22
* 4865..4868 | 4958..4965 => 3.15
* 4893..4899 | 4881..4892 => 3.55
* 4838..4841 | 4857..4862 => 3.32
